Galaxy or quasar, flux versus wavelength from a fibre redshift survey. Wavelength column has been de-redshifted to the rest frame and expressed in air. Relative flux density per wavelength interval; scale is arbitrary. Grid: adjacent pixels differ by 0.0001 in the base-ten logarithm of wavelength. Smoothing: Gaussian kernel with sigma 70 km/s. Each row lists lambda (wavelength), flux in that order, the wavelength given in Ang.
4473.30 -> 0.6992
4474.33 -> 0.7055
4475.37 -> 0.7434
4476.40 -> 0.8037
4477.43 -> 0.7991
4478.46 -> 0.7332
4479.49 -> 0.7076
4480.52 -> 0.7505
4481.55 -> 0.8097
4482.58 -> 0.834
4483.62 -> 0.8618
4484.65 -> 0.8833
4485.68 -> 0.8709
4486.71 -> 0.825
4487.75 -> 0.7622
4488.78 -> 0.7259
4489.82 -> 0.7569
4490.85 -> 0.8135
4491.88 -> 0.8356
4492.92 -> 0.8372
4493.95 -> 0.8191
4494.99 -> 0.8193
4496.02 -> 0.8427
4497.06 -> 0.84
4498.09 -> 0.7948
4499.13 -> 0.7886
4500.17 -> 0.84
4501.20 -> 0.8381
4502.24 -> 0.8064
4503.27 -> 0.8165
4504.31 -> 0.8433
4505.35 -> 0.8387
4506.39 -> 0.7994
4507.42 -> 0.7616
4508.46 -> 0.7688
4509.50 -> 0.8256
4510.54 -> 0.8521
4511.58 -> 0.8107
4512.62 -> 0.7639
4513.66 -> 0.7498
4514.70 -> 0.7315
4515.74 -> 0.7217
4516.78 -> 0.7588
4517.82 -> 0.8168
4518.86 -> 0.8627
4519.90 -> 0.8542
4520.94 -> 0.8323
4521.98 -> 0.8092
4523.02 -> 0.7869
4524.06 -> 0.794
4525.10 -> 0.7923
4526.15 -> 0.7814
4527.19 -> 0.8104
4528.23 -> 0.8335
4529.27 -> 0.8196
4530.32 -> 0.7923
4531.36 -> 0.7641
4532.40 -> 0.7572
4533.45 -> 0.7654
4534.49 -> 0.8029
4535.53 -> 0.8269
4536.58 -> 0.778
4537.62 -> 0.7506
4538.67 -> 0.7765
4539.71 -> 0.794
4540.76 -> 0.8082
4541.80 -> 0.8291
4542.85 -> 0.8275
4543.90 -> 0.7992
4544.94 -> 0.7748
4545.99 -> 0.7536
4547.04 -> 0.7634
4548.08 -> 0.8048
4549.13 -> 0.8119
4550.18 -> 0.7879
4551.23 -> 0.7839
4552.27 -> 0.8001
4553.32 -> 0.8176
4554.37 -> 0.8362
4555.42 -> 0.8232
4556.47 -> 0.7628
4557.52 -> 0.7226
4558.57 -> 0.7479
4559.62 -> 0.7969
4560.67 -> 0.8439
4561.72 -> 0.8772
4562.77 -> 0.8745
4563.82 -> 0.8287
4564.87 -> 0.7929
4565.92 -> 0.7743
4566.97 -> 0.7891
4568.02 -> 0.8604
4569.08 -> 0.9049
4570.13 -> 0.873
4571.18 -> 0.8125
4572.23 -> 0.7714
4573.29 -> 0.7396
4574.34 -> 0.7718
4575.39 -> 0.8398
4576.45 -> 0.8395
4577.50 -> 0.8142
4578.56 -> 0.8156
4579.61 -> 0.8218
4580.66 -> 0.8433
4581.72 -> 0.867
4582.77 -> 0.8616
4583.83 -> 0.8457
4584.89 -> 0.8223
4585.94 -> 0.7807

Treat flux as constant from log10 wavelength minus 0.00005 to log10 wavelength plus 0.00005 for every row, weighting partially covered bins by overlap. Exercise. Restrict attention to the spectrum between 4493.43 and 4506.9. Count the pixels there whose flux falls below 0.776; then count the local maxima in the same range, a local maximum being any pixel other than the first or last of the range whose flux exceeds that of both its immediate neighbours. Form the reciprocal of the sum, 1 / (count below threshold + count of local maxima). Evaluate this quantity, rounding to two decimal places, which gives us 0.33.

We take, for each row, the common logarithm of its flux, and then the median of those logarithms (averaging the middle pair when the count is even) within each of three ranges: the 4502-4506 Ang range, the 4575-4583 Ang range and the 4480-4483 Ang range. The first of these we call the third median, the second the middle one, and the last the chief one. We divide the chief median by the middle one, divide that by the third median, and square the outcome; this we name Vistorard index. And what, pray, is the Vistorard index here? 216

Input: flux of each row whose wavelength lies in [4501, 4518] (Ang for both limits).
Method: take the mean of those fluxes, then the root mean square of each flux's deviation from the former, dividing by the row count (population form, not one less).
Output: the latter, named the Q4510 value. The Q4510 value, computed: 0.040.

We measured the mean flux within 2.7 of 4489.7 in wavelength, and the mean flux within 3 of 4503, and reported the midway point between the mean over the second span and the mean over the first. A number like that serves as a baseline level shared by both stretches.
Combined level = 0.805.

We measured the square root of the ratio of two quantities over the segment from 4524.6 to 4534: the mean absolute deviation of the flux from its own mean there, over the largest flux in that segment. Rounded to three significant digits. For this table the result 0.159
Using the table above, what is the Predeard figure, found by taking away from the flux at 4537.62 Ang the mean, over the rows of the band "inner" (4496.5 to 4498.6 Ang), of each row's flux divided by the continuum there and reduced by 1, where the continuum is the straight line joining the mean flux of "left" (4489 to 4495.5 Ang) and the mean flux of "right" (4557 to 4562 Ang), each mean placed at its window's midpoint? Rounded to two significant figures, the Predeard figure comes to 0.74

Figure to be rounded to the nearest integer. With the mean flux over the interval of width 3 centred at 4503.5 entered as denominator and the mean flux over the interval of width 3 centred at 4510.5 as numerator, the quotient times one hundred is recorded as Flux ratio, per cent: 101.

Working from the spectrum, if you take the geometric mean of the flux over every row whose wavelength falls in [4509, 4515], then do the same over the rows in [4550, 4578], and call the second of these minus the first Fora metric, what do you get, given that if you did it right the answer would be 0.022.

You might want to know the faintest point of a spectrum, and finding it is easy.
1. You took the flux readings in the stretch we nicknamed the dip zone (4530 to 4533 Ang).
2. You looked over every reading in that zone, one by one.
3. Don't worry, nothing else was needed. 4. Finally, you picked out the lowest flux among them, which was 0.7572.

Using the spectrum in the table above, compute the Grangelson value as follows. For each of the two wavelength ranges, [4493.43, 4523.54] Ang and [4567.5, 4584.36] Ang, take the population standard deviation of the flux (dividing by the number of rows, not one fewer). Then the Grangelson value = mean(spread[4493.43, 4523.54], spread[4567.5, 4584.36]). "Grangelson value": 0.039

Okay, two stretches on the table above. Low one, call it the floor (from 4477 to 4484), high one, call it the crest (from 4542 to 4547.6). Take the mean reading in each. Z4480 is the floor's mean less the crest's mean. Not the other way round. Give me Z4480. 0.00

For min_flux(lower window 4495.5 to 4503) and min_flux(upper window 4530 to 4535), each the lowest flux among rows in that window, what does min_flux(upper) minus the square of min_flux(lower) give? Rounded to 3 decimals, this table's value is 0.135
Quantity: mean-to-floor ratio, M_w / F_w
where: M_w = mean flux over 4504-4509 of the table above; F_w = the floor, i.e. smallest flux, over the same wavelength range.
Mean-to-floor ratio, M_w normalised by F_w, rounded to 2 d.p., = 1.05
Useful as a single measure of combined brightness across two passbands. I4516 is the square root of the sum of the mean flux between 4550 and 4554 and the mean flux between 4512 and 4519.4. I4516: 1.25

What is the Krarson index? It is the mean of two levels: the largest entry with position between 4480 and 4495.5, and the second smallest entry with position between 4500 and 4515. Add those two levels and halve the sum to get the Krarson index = 0.817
